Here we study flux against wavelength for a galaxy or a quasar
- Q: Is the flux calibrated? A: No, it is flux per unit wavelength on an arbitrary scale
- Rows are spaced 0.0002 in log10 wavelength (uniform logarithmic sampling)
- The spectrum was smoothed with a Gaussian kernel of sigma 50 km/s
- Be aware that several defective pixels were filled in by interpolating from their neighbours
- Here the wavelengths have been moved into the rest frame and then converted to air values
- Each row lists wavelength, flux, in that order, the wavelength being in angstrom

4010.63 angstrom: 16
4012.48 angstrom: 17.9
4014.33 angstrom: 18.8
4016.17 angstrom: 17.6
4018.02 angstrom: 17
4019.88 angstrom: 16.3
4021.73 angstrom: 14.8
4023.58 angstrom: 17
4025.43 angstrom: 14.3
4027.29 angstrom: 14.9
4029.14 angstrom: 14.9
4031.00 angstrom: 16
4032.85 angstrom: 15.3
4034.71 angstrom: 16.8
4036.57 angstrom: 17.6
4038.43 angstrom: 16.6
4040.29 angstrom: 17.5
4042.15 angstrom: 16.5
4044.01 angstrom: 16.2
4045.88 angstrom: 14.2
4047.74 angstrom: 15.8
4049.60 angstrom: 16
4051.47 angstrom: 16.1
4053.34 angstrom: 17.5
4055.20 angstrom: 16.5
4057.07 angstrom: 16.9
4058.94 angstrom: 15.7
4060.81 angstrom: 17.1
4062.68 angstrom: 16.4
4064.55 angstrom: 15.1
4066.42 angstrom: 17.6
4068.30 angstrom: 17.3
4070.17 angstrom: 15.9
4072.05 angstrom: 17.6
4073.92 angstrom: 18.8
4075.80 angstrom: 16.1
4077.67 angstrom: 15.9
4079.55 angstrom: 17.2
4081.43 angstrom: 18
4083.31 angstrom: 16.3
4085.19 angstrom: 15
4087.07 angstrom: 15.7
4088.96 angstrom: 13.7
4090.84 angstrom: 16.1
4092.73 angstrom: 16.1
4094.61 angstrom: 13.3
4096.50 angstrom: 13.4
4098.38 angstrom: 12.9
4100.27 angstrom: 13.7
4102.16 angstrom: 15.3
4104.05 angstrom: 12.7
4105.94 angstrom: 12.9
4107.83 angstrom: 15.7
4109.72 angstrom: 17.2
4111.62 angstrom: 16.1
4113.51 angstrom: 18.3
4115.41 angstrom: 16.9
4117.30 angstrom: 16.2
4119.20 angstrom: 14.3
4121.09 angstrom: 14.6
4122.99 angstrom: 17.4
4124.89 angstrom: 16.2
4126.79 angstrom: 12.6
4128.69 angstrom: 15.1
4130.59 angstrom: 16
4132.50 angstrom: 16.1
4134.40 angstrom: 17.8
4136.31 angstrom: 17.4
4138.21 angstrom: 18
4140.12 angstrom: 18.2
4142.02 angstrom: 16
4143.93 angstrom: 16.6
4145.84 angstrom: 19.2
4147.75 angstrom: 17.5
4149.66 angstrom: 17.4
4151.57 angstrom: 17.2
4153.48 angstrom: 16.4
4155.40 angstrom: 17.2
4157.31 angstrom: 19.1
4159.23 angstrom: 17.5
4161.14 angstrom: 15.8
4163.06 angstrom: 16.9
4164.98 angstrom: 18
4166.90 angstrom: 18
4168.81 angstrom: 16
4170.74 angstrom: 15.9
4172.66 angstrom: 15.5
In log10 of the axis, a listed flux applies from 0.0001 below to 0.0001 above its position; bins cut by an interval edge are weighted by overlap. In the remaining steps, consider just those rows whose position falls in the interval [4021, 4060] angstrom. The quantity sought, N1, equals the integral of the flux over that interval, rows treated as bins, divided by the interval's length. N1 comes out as 16.1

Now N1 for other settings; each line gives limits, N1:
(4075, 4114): 15.3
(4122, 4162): 16.9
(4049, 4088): 16.6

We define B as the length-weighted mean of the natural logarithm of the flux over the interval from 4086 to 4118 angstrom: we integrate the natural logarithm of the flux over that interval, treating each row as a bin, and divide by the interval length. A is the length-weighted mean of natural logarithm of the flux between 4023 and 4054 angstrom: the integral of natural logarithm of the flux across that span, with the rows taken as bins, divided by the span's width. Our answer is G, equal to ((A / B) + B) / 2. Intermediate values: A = 2.77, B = 2.71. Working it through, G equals 1.87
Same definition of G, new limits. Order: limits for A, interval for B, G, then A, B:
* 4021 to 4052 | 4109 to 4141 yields 1.89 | 2.77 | 2.79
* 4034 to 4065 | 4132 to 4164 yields 1.92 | 2.80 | 2.85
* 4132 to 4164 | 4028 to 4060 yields 1.90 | 2.85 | 2.79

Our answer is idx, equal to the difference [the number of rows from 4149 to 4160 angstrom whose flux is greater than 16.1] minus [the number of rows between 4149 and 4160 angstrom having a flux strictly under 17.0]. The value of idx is 5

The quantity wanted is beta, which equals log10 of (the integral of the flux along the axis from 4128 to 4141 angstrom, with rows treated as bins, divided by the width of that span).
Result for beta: 1.23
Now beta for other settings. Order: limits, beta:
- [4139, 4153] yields 1.24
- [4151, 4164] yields 1.23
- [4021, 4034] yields 1.19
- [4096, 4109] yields 1.14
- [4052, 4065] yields 1.22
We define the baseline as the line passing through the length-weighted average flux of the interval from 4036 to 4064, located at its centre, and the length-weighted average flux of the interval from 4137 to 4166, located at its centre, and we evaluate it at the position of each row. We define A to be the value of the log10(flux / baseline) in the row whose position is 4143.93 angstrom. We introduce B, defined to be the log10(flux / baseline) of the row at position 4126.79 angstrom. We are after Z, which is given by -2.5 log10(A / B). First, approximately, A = -0.019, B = -0.13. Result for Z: 2.1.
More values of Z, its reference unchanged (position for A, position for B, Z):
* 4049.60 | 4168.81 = 1.4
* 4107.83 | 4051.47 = -1.5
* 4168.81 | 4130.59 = -0.3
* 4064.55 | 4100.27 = 0.9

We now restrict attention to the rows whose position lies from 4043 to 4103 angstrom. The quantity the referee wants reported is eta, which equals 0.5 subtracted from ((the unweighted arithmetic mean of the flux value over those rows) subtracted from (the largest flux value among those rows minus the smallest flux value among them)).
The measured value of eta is -10.5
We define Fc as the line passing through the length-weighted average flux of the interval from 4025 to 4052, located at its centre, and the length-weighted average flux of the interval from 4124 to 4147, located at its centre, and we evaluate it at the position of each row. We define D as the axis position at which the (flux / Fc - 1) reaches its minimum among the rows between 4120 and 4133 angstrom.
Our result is 4126.79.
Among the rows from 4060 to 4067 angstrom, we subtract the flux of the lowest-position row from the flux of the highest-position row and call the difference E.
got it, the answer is 0.5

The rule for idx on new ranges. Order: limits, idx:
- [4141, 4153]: 3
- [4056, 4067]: 0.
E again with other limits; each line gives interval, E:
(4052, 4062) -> -0.4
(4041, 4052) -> -0.4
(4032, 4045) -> 0.9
